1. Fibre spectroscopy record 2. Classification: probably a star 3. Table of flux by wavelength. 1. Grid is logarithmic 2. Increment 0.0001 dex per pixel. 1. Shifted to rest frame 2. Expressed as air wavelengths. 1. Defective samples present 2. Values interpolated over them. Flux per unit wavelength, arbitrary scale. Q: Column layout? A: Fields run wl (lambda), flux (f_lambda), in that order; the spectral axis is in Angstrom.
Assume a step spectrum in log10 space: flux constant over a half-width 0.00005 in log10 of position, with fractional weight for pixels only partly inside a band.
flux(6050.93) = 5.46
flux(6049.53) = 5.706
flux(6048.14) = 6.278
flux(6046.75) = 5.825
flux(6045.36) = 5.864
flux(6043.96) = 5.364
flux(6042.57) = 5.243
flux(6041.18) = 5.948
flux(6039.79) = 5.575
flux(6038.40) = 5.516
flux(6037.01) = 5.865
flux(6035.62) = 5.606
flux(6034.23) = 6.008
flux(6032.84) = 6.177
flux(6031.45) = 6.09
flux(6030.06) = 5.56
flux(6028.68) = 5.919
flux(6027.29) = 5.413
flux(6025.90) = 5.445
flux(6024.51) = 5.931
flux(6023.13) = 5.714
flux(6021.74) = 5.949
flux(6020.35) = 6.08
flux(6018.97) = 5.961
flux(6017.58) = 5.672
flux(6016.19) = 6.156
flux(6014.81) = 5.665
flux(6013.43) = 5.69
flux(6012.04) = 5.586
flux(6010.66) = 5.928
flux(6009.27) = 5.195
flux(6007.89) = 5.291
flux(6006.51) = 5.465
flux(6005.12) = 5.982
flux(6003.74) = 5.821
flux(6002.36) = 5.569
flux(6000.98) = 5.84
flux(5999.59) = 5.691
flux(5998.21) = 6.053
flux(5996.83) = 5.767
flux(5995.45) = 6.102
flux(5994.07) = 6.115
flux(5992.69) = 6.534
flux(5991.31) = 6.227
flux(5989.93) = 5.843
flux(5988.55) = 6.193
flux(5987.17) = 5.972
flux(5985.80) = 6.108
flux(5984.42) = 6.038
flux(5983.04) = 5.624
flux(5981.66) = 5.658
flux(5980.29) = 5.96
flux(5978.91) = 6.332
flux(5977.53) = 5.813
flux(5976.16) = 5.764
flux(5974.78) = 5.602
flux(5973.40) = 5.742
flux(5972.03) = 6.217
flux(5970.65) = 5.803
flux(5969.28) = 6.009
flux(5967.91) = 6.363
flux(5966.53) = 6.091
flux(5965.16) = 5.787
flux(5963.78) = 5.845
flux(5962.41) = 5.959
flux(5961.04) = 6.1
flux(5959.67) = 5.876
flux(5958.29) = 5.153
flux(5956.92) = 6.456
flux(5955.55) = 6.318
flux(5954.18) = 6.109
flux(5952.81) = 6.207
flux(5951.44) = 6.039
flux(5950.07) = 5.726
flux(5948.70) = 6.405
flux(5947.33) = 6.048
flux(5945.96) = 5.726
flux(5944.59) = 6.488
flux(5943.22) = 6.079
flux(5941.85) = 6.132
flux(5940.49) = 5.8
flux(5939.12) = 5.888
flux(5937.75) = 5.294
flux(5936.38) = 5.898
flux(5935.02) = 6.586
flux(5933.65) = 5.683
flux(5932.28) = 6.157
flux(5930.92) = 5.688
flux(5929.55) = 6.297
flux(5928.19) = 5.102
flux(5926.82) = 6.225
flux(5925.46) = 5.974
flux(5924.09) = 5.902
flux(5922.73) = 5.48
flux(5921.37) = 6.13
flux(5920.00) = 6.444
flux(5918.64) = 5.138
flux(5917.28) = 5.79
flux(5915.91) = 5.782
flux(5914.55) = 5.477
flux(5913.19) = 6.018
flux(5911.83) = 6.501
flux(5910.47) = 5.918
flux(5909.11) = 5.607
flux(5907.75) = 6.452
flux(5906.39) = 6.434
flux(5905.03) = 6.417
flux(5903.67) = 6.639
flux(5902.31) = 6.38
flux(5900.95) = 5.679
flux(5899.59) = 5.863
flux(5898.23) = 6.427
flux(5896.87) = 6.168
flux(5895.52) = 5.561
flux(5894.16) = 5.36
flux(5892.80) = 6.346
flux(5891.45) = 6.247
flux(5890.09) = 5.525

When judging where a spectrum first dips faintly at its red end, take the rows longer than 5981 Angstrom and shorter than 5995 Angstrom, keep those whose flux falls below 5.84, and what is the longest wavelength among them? 5983.04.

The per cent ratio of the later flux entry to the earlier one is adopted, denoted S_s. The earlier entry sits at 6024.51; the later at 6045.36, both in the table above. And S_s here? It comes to 99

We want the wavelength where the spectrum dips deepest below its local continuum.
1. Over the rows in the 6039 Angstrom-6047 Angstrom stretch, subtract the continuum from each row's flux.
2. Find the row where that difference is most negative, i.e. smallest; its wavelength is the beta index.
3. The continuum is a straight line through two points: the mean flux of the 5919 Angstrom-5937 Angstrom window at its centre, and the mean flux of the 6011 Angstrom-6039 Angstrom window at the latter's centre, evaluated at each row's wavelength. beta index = 6042.57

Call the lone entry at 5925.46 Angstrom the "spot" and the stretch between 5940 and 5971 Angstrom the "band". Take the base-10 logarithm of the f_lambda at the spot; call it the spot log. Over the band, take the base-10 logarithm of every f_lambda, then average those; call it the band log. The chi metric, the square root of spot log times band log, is 0.778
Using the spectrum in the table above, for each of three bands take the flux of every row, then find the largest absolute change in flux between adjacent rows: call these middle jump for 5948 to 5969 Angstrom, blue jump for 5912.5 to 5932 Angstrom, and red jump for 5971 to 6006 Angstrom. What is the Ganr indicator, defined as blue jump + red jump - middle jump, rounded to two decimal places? 0.52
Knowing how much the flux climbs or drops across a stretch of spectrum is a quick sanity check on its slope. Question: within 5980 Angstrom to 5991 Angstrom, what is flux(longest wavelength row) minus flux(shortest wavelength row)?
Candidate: -0.12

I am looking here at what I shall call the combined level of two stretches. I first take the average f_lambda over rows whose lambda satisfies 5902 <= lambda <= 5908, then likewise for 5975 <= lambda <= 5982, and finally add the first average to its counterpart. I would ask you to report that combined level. 12.37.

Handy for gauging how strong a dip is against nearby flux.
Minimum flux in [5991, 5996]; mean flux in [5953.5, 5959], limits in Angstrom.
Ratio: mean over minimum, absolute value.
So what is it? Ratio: 0.98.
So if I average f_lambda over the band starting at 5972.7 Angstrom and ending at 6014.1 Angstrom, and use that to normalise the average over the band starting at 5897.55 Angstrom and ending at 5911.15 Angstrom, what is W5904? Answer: 1.06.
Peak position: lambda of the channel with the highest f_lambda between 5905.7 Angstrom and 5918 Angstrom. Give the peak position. 5911.83 Angstrom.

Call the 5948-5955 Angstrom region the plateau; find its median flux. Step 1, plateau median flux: 6.11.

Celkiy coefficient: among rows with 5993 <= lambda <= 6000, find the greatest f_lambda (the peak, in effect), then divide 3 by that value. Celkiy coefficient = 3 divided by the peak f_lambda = 0.491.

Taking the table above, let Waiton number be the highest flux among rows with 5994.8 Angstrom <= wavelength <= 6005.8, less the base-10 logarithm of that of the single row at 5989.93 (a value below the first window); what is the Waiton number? 5.3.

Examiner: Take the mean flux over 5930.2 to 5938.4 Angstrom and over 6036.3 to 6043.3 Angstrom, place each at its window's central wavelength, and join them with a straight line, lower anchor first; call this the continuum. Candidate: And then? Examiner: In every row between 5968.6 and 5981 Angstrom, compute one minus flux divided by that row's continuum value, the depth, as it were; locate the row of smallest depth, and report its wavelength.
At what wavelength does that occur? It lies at 5978.91 Angstrom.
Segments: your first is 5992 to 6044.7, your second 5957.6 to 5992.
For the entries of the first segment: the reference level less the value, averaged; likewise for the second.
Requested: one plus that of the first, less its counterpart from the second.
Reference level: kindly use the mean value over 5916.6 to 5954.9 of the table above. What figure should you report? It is 1.15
